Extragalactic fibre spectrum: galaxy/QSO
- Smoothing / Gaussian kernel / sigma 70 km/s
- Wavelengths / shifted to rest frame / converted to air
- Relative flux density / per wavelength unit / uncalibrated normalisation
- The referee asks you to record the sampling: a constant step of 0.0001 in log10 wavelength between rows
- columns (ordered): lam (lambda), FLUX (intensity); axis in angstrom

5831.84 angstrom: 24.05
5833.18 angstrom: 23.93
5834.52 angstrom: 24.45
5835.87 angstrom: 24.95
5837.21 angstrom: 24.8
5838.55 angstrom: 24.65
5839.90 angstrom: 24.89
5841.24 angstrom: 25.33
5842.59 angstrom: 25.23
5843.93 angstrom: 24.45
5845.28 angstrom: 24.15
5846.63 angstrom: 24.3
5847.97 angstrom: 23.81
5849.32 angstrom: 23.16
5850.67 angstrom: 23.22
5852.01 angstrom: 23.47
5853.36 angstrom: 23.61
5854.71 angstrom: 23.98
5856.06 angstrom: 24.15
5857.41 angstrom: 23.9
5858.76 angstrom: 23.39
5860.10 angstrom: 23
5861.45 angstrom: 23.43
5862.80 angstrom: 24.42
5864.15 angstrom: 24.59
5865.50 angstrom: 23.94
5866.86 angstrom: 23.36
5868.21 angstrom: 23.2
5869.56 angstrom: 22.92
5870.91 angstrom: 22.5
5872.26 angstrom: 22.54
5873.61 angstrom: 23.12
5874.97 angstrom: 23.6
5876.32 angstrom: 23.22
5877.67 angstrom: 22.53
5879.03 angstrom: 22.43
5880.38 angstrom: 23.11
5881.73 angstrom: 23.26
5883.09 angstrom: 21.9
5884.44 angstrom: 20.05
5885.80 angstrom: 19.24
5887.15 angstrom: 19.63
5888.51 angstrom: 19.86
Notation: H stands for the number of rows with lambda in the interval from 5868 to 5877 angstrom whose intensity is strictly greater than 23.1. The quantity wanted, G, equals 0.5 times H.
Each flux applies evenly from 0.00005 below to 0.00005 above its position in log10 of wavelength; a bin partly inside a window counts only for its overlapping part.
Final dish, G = 2.0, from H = 4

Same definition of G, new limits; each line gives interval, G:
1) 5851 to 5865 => 4.5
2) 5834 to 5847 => 5.0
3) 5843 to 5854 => 4.0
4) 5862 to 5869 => 2.5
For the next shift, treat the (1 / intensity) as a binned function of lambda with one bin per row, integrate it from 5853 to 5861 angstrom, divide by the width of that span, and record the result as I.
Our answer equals 0.0423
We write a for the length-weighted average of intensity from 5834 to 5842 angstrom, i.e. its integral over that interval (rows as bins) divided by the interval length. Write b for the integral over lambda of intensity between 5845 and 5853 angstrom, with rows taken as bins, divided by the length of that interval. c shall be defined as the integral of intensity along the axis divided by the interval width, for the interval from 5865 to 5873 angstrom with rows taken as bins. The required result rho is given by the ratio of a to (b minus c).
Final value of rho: 41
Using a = 24.8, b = 23.7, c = 23.1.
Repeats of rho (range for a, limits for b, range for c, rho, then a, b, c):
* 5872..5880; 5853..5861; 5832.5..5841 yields -23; 22.9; 23.7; 24.7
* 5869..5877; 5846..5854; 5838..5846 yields -20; 23.0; 23.6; 24.8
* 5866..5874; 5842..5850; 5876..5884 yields 15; 23.0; 24.2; 22.7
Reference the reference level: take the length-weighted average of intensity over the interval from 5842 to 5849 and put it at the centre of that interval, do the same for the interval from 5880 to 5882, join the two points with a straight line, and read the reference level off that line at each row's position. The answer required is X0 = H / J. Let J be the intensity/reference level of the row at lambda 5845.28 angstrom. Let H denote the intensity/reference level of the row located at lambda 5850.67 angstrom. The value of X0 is 0.97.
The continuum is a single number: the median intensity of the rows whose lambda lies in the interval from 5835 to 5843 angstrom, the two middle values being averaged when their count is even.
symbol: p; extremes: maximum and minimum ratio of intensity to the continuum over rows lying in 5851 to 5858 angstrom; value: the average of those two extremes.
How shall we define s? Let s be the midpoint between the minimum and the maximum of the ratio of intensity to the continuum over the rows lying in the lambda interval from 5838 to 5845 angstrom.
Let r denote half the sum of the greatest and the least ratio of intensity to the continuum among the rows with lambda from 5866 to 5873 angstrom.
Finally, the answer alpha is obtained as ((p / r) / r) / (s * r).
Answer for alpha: 1.228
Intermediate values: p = 0.955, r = 0.920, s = 1.00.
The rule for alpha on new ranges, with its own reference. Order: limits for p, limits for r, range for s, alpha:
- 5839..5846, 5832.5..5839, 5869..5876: 1.138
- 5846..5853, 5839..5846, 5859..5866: 1.019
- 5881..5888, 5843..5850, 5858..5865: 1.025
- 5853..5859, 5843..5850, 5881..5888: 1.283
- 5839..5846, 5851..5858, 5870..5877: 1.231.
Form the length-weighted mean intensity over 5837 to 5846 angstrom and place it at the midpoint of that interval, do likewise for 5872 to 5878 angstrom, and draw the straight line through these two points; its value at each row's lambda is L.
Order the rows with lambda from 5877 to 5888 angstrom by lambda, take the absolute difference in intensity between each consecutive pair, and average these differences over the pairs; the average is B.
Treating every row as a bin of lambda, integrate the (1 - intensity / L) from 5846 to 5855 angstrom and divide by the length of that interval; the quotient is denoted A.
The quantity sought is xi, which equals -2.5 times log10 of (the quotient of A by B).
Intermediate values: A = 0.028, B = 0.76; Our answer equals 3.6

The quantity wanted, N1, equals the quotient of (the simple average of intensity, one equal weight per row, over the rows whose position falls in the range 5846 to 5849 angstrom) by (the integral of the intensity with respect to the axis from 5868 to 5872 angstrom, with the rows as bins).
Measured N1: 0.26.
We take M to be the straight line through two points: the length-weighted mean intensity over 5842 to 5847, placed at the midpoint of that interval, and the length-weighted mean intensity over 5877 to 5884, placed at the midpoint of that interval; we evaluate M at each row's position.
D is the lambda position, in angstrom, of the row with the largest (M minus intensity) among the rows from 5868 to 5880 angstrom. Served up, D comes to 5870.91 angstrom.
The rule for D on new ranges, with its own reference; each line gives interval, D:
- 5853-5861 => 5860.10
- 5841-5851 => 5849.32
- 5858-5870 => 5860.10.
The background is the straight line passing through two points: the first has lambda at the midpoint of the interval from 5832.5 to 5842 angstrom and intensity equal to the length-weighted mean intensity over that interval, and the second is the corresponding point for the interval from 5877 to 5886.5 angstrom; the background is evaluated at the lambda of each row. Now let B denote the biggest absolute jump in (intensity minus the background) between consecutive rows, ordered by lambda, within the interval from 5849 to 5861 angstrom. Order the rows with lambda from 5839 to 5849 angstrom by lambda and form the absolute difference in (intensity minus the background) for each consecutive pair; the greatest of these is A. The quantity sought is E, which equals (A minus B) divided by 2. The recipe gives 0.12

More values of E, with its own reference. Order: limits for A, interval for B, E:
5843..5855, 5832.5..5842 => -0.02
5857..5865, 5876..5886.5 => -0.34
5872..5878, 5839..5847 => -0.01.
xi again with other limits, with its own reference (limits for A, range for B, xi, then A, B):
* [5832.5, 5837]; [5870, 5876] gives 2.9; 0.025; 0.37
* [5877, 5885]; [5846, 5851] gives 3.1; 0.023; 0.40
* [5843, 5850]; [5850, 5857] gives 2.6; 0.020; 0.23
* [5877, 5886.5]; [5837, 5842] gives 2.1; 0.042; 0.28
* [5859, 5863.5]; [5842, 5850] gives 4.6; 0.007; 0.47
